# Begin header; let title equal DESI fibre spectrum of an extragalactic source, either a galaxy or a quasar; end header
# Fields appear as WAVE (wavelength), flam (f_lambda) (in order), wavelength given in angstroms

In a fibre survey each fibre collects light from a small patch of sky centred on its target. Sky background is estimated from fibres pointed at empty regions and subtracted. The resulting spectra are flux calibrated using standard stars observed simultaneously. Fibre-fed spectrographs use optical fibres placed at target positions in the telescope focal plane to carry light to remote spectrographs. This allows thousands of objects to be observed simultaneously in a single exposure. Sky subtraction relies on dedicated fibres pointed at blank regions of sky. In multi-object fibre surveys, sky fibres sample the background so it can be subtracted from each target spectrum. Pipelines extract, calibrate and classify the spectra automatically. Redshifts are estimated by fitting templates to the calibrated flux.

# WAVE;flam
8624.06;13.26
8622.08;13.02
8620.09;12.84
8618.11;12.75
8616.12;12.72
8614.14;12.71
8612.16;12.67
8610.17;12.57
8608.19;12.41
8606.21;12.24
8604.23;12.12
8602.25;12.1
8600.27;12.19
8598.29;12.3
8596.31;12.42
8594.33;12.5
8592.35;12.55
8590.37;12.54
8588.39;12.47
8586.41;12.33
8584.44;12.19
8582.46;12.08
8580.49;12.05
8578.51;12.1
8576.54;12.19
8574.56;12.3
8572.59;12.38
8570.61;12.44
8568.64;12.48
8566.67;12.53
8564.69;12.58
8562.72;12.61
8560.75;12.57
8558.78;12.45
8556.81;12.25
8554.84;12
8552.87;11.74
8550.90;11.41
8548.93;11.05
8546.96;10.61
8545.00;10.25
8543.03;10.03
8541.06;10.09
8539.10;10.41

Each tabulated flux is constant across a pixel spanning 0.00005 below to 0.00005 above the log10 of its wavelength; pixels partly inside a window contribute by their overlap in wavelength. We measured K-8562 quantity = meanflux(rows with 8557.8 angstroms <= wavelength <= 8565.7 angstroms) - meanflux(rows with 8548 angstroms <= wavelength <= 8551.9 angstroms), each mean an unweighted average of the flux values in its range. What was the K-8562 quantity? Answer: 1.32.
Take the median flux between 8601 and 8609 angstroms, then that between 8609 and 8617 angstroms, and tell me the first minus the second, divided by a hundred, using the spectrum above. -0.0051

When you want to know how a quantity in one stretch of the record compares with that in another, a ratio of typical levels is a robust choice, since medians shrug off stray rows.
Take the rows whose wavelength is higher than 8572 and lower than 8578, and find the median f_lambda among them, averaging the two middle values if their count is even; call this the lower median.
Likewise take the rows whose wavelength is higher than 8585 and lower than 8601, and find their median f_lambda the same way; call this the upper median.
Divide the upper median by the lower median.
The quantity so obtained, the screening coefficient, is 1.01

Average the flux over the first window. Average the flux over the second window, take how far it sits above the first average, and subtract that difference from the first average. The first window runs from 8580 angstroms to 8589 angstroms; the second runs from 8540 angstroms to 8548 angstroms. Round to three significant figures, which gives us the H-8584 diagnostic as 14.2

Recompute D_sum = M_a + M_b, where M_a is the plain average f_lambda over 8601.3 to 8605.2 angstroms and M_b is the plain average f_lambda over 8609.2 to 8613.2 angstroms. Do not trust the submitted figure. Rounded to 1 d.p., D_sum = 24.7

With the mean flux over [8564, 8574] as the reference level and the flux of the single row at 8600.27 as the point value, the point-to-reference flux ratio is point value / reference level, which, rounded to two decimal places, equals 0.98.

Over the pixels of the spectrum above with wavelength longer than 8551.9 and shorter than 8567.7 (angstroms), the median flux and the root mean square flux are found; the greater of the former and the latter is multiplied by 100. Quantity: 1249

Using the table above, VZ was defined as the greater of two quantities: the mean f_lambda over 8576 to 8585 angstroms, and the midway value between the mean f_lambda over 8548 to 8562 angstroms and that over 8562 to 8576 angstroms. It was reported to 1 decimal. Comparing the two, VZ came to 12.2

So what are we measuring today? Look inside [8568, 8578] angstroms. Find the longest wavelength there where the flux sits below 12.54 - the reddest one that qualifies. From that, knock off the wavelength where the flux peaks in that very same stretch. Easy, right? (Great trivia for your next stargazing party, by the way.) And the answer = 7.9 angstroms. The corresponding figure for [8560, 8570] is 5.9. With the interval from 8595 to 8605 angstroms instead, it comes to 7.9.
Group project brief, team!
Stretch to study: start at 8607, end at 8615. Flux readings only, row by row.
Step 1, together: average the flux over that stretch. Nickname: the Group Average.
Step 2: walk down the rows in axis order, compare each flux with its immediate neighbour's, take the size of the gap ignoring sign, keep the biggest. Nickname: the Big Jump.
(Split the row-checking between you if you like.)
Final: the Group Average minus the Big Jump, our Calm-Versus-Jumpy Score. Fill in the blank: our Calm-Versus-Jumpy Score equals 12.4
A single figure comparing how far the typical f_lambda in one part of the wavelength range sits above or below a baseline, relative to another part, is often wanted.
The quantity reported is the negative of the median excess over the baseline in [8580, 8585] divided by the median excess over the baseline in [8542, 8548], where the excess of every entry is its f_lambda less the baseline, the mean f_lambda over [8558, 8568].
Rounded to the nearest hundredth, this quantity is -0.20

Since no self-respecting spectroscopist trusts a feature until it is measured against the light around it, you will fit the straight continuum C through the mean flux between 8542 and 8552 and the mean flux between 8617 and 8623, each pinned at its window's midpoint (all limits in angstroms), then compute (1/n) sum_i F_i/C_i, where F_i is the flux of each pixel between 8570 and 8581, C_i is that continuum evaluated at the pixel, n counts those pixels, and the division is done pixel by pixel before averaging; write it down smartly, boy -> 1.062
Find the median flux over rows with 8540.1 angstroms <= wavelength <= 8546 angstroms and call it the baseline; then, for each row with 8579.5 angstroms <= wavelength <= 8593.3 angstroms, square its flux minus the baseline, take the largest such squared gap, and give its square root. 2.5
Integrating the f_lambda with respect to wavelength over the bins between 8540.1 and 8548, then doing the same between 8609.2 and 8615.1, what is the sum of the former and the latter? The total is 156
